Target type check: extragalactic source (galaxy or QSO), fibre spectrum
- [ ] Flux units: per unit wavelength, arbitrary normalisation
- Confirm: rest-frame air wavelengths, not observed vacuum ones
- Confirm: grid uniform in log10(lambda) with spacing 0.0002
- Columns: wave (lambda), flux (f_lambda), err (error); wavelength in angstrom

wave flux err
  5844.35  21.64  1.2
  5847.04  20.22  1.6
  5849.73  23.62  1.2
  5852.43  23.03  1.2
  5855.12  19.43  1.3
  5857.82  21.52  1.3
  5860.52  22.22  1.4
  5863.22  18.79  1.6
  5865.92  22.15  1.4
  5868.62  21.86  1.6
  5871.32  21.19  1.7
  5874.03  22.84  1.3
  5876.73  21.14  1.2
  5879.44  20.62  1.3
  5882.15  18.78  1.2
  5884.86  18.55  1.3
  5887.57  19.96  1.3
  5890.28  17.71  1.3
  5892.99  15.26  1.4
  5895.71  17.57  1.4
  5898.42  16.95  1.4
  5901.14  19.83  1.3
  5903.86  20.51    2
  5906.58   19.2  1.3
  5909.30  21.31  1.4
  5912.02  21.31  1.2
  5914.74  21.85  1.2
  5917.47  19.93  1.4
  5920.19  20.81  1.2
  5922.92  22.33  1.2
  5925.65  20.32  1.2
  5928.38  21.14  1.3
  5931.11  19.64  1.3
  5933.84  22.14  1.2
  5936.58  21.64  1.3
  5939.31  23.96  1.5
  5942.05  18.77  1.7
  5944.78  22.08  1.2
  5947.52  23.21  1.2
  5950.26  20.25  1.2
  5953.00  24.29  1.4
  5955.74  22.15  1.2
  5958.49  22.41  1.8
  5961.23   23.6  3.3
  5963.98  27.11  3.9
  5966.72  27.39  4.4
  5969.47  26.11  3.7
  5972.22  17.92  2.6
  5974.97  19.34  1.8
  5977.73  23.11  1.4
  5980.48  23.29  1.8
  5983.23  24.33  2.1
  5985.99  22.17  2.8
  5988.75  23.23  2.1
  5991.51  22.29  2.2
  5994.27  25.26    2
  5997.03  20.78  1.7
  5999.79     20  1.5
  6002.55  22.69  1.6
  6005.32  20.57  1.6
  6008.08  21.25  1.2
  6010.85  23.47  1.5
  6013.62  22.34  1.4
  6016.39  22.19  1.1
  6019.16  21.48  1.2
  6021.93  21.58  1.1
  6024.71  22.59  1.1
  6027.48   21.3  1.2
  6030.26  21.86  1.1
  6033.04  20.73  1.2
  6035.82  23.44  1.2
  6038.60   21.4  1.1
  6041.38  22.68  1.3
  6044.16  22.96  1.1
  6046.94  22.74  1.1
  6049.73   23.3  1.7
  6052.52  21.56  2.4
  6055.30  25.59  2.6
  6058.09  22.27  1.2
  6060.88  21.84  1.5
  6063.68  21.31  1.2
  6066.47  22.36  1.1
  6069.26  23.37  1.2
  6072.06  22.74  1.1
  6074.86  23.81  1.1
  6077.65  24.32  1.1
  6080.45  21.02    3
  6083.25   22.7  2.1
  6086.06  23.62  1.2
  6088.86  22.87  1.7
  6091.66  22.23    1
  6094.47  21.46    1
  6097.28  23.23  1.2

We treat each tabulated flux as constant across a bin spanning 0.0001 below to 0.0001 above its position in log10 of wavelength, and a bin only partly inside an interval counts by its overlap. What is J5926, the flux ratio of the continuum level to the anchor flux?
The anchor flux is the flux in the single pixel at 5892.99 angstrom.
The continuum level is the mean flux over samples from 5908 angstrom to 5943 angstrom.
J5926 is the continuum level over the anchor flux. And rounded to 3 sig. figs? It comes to 1.39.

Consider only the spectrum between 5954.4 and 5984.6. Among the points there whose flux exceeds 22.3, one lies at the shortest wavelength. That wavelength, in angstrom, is 5958.49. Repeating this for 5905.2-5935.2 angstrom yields 5922.92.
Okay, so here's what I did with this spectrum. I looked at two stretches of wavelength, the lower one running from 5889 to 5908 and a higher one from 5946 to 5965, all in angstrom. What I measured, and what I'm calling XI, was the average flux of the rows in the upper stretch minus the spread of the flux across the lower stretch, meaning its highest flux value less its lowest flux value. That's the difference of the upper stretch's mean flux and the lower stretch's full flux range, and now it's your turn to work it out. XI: 18.0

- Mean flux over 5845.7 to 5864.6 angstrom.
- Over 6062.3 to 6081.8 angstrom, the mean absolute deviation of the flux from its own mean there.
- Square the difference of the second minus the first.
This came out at 411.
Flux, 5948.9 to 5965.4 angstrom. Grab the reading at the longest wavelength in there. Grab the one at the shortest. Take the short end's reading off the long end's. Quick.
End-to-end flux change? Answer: 6.9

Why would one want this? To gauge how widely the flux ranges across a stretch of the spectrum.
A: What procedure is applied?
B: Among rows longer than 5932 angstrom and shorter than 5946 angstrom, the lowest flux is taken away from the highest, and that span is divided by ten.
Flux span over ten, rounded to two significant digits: 0.52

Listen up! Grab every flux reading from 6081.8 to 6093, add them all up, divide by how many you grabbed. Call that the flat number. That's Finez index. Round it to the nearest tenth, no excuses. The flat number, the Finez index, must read 22.9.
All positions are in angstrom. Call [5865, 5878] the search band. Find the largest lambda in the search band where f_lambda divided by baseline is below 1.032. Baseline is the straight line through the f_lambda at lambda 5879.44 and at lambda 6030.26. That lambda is 5876.73 angstrom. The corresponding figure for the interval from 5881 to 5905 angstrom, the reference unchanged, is 5903.86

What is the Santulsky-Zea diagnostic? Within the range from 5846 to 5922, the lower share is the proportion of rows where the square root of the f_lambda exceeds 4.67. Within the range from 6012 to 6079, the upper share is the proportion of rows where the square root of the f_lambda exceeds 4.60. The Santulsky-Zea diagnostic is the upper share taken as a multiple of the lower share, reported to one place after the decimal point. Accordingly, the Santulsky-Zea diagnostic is 3.8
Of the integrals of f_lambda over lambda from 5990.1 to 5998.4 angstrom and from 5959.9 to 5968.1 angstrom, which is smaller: 189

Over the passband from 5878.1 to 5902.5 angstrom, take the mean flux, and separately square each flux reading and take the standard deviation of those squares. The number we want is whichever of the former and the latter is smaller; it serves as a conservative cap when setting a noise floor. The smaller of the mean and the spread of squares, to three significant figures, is 18.4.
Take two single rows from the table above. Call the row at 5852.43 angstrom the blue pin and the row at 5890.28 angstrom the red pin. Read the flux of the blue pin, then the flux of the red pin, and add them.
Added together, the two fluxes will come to 41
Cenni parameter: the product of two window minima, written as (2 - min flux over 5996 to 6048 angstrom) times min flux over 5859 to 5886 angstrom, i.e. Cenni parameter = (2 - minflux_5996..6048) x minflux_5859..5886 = -334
